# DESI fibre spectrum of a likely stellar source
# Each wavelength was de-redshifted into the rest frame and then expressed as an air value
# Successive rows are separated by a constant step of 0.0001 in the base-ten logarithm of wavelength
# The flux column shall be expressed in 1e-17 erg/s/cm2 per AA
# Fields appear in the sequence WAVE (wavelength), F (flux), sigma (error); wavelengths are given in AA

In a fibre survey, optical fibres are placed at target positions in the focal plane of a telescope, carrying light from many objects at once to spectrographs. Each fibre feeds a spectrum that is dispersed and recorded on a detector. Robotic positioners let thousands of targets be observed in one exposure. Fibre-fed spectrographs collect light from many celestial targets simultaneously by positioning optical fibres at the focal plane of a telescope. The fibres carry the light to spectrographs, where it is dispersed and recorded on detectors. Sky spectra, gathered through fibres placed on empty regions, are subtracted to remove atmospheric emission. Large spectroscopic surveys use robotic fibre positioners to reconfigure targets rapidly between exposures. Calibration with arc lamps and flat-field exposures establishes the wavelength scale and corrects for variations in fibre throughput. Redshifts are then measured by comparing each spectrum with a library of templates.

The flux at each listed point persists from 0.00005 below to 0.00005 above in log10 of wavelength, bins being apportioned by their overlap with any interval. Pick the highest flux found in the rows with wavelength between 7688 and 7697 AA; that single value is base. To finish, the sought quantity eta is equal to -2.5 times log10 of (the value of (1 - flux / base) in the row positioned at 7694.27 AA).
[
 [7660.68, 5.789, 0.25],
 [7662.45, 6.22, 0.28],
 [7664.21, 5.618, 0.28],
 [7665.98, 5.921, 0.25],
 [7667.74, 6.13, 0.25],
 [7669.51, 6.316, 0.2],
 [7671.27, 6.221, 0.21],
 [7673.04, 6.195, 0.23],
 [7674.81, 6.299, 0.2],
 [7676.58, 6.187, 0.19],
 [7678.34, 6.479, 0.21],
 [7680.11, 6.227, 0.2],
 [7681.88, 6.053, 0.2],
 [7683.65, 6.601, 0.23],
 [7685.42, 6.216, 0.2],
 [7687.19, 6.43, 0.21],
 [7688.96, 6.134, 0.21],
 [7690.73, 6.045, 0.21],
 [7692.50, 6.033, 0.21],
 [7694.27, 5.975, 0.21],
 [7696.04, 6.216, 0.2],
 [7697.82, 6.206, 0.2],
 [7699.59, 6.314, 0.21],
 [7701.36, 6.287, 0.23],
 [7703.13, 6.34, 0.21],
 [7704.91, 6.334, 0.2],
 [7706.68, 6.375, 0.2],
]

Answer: 3.5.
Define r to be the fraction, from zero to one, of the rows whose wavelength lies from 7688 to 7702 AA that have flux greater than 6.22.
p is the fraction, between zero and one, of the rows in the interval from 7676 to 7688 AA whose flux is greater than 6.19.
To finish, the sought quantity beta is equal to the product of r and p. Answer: 0.18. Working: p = 0.71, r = 0.25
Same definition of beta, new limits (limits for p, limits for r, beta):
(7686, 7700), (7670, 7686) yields 0.28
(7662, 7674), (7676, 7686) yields 0.29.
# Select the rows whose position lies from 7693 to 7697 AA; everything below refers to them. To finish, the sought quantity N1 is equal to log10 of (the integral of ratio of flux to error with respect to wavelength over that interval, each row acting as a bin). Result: 2.07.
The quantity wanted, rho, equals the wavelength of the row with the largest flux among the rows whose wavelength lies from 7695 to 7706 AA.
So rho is 7703.13 AA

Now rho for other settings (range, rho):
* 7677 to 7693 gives 7683.65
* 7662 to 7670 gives 7669.51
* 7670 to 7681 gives 7678.34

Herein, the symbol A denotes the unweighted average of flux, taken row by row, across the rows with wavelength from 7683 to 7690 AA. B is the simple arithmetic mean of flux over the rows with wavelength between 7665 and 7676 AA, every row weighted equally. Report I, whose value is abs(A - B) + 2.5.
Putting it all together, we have 2.66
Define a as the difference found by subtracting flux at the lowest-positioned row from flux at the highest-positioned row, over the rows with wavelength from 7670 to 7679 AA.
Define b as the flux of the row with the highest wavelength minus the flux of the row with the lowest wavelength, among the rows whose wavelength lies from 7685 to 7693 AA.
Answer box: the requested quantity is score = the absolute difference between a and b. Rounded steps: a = 0.26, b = -0.18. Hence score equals 0.44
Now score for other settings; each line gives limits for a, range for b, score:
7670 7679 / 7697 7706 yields 0.13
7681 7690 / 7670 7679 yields 0.18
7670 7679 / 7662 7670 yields 0.16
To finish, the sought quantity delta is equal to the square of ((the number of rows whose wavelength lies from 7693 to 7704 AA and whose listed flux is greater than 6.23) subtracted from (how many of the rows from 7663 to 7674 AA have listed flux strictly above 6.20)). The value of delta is 1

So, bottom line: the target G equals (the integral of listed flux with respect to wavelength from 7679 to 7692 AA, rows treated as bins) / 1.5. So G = 54.1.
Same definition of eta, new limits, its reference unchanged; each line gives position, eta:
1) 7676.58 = 5.8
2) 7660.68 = 2.9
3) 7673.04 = 6.2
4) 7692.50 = 3.8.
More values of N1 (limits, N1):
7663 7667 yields 1.94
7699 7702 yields 1.94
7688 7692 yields 2.06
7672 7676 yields 2.07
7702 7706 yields 2.09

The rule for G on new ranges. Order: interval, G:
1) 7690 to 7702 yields 49.2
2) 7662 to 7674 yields 48.7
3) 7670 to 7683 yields 54.1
